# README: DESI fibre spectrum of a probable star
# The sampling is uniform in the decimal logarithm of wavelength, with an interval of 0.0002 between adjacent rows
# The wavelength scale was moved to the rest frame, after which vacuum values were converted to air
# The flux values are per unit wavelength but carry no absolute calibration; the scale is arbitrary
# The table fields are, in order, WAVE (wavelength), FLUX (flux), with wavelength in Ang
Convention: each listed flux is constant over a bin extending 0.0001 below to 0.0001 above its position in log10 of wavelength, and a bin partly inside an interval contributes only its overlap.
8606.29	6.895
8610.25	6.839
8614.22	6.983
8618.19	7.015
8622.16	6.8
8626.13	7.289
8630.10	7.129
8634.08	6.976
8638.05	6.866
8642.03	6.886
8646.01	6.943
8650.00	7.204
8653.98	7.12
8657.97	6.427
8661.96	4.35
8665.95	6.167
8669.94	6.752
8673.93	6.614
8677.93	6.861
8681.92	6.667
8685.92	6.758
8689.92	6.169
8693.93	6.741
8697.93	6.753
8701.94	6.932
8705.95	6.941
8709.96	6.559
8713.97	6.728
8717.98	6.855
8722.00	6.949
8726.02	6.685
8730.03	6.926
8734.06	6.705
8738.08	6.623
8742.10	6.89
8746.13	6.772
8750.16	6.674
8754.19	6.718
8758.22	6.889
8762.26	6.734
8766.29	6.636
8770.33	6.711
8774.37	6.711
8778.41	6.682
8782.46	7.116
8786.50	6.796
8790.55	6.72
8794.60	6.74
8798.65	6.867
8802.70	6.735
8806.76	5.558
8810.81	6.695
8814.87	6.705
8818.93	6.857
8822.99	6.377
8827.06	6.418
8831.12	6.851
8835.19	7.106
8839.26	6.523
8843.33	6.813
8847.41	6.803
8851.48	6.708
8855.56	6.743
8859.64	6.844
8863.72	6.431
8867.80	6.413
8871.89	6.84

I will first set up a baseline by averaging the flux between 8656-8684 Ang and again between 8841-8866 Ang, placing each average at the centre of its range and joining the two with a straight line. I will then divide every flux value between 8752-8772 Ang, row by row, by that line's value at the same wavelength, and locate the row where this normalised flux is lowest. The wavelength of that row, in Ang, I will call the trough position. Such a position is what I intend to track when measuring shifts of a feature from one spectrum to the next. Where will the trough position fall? 8766.29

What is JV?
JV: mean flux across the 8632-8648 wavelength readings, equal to 6.92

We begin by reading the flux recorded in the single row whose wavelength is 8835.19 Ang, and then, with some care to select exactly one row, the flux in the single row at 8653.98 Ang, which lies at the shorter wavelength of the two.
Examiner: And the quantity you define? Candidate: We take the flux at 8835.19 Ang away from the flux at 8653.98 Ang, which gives 0.0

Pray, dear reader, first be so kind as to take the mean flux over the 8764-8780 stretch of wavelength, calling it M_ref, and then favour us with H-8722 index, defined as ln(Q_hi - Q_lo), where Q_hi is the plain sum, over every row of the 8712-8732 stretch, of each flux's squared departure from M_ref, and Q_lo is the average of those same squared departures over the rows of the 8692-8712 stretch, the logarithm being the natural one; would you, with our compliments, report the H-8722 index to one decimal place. -2.1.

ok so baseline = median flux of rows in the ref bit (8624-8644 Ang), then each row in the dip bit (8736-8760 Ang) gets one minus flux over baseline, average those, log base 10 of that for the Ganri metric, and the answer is -1.51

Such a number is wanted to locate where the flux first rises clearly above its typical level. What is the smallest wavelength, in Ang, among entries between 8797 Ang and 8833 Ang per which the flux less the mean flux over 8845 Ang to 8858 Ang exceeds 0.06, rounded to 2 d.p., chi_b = 8798.65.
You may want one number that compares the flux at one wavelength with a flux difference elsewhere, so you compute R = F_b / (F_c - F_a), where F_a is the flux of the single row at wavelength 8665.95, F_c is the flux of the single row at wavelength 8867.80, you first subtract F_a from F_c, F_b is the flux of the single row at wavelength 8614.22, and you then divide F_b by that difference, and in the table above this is 28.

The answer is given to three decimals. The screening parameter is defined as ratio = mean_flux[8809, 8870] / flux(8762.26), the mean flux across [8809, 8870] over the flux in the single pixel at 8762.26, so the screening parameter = 0.993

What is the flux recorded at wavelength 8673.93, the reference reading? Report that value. 6.614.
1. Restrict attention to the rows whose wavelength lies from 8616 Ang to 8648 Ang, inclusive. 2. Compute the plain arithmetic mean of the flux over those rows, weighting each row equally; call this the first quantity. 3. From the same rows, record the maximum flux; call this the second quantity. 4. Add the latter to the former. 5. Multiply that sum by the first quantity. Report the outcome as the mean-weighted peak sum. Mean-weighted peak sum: 99.8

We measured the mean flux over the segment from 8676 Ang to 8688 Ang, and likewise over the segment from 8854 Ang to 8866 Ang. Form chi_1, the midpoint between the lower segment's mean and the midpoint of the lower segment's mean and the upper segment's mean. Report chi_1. 6.74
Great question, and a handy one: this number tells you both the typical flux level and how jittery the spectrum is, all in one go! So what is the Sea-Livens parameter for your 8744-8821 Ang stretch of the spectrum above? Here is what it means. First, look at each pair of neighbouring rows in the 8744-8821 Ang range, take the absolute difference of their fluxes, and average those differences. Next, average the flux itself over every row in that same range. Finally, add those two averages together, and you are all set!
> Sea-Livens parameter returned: 6.94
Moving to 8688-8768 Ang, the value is 6.92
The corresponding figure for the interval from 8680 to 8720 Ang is 6.95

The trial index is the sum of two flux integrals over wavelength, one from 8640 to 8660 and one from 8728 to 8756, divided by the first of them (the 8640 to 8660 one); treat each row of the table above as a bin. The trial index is 2.4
